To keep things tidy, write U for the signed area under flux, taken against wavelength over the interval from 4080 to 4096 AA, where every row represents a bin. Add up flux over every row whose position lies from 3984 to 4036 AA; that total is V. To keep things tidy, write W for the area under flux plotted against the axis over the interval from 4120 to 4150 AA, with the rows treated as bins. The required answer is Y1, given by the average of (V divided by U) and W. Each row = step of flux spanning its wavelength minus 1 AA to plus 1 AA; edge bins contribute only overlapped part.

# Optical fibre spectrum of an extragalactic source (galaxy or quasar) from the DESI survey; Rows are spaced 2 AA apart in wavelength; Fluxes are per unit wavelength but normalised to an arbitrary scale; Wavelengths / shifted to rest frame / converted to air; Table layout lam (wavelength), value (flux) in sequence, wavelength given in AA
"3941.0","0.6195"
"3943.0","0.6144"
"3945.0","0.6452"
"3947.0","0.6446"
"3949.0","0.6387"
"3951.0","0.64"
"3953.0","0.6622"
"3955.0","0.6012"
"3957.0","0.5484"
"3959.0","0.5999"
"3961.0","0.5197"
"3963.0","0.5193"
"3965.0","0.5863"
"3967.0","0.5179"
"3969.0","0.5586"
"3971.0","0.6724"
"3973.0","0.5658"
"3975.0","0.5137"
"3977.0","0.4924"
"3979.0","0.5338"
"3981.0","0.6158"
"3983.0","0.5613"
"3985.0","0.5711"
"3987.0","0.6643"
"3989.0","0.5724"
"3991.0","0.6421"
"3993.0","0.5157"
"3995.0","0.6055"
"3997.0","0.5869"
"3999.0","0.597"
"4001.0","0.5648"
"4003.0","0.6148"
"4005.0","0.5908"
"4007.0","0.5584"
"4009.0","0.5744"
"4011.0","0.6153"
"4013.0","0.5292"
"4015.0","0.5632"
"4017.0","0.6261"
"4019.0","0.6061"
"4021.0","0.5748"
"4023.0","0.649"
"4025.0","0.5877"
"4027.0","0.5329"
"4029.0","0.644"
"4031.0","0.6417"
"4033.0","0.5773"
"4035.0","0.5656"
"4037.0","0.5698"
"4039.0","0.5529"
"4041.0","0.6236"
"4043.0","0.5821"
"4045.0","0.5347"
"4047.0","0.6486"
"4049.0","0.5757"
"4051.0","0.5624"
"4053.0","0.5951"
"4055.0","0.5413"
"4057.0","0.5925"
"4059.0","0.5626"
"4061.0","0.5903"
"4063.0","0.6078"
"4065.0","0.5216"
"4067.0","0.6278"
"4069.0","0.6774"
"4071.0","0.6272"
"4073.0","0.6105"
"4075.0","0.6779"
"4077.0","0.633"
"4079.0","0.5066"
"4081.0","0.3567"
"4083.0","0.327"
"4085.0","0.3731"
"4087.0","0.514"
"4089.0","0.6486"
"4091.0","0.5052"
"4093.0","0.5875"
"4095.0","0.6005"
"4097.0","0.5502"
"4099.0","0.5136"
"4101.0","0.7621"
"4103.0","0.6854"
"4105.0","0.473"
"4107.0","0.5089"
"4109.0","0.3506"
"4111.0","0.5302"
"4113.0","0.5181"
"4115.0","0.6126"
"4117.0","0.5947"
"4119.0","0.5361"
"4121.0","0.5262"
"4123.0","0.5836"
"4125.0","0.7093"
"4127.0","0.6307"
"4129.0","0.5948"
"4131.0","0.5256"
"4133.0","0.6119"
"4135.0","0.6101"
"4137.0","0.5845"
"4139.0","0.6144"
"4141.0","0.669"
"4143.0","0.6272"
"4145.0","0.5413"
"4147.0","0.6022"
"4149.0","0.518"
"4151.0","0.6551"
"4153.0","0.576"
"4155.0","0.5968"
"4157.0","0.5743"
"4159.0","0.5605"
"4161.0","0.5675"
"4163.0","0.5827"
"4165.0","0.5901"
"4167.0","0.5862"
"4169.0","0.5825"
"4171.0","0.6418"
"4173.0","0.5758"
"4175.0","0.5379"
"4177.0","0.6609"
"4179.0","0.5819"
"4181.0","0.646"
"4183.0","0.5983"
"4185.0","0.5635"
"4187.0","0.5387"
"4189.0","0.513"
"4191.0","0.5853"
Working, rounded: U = 8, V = 15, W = 18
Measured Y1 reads 10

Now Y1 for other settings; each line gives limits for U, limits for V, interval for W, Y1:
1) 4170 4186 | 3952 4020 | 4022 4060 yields 12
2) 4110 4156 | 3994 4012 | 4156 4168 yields 4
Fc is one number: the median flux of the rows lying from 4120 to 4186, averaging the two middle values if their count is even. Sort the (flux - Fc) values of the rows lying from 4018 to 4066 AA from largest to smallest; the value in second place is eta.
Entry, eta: 0.06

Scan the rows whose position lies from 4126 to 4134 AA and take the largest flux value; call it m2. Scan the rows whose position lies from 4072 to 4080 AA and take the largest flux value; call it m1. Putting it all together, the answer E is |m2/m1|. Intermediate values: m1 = 0.6779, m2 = 0.6307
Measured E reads 0.93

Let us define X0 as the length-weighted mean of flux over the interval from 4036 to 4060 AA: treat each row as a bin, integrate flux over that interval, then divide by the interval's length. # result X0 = 0.578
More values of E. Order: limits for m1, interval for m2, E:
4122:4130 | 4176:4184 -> 0.93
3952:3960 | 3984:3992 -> 1.00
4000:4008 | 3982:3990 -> 1.08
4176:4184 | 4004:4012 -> 0.93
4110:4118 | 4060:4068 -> 1.02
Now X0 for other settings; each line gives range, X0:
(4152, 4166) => 0.578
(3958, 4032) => 0.581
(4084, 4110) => 0.544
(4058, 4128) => 0.561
